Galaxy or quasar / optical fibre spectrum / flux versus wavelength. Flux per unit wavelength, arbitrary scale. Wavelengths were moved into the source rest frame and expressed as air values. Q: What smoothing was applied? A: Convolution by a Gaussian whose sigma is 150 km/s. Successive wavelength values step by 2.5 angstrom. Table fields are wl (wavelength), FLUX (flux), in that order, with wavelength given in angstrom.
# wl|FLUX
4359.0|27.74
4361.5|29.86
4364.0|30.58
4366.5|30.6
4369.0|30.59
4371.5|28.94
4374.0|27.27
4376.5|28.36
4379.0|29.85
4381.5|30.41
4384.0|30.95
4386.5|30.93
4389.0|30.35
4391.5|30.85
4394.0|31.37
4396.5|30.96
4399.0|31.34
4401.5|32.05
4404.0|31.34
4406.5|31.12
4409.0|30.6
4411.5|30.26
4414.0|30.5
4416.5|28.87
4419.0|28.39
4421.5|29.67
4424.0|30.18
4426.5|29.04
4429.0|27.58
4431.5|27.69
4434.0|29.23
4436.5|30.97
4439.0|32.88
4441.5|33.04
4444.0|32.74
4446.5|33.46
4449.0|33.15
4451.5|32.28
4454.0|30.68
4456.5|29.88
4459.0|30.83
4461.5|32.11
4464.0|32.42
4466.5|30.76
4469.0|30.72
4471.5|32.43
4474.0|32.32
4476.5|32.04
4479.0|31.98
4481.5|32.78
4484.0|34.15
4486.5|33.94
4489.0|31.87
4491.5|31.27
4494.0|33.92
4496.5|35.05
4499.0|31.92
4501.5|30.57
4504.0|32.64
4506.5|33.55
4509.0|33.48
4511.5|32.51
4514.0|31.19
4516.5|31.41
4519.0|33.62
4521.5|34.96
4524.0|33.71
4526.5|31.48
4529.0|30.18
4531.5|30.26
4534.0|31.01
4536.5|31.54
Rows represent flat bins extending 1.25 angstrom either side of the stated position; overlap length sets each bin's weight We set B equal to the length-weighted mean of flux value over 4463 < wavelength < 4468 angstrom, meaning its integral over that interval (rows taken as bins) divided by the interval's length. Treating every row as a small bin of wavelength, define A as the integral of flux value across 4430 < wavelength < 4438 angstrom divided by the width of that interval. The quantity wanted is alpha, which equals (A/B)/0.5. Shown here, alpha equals 1.86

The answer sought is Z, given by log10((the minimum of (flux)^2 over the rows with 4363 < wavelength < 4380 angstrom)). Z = 2.87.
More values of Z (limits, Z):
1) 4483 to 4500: 2.99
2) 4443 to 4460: 2.95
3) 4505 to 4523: 2.99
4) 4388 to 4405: 2.96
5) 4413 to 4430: 2.88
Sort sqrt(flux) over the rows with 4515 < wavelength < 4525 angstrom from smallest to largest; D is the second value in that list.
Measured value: 5.80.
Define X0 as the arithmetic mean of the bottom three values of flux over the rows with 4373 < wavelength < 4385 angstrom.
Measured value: 28.5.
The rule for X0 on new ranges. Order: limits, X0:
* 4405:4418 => 29.9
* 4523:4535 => 30.5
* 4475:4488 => 32.3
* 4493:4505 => 31.7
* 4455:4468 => 30.5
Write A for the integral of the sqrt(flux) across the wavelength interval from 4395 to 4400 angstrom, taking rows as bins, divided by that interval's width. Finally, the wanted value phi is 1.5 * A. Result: 8.37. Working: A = 5.58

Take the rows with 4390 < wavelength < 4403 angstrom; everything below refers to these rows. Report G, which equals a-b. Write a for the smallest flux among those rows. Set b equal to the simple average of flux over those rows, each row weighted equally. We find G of -0.5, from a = 30.85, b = 31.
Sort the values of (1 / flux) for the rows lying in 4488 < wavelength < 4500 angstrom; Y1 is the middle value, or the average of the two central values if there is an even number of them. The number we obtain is 0.0313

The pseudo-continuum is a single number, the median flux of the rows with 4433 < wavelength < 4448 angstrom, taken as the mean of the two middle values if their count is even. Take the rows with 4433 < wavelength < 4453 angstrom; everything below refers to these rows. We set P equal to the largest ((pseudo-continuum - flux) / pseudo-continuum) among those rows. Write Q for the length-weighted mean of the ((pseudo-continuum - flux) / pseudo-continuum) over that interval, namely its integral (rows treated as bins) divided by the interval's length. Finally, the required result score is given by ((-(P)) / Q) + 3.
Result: -3.2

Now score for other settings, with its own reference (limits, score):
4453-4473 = 1.1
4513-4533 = -0.7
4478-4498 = 8.0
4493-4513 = 23.2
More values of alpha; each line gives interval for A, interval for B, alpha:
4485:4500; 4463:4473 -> 2.09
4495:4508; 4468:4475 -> 2.06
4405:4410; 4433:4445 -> 1.94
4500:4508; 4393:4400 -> 2.07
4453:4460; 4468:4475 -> 1.91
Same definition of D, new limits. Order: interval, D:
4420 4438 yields 5.26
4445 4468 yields 5.54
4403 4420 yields 5.37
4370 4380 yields 5.33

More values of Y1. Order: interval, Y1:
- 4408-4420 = 0.0330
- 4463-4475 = 0.0309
